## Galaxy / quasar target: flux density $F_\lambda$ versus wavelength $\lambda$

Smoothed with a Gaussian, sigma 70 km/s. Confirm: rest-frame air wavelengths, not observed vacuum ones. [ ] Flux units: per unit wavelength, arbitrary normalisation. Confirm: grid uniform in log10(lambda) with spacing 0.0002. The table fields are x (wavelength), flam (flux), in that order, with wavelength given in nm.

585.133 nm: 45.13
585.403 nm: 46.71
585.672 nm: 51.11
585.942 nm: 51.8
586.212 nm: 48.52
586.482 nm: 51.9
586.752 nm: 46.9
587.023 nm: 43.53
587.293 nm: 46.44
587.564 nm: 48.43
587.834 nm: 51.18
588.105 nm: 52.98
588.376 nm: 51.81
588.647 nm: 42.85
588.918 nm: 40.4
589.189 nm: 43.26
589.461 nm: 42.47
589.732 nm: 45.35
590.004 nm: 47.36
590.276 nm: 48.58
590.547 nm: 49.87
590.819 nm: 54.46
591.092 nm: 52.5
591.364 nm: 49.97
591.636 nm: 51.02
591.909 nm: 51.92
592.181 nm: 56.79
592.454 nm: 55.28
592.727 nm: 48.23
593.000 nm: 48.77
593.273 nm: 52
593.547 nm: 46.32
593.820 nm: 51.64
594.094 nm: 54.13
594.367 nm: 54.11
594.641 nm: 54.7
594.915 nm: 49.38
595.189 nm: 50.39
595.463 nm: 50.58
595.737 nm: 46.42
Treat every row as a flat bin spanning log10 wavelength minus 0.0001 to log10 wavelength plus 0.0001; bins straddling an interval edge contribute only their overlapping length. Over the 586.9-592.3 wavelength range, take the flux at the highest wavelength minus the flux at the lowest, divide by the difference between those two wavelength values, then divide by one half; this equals 5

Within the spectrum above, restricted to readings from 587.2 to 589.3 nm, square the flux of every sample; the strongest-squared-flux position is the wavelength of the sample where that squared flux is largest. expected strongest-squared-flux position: 588.105 nm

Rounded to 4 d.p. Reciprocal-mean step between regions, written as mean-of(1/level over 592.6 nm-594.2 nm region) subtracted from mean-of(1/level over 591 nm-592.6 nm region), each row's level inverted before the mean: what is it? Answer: -0.0010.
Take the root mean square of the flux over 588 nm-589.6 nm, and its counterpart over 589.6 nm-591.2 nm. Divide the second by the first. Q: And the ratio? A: 1.08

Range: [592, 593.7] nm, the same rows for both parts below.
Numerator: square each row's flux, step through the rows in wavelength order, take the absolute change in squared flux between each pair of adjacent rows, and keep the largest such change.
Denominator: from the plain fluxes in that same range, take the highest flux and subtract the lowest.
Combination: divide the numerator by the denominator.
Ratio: 70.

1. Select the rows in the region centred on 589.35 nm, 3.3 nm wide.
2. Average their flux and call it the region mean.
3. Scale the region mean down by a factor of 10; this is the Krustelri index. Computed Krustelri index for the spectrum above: 4.8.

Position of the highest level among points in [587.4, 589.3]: 588.105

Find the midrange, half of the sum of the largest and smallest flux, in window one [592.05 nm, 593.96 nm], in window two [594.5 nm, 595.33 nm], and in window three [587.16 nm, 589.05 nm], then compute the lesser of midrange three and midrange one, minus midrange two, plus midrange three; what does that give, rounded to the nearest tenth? 41.3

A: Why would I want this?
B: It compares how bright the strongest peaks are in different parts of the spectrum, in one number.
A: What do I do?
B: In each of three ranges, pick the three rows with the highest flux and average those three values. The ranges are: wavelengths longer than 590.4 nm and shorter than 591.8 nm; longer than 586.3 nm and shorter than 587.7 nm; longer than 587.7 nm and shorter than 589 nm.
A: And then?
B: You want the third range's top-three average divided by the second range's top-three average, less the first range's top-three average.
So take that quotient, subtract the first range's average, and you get -51.6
